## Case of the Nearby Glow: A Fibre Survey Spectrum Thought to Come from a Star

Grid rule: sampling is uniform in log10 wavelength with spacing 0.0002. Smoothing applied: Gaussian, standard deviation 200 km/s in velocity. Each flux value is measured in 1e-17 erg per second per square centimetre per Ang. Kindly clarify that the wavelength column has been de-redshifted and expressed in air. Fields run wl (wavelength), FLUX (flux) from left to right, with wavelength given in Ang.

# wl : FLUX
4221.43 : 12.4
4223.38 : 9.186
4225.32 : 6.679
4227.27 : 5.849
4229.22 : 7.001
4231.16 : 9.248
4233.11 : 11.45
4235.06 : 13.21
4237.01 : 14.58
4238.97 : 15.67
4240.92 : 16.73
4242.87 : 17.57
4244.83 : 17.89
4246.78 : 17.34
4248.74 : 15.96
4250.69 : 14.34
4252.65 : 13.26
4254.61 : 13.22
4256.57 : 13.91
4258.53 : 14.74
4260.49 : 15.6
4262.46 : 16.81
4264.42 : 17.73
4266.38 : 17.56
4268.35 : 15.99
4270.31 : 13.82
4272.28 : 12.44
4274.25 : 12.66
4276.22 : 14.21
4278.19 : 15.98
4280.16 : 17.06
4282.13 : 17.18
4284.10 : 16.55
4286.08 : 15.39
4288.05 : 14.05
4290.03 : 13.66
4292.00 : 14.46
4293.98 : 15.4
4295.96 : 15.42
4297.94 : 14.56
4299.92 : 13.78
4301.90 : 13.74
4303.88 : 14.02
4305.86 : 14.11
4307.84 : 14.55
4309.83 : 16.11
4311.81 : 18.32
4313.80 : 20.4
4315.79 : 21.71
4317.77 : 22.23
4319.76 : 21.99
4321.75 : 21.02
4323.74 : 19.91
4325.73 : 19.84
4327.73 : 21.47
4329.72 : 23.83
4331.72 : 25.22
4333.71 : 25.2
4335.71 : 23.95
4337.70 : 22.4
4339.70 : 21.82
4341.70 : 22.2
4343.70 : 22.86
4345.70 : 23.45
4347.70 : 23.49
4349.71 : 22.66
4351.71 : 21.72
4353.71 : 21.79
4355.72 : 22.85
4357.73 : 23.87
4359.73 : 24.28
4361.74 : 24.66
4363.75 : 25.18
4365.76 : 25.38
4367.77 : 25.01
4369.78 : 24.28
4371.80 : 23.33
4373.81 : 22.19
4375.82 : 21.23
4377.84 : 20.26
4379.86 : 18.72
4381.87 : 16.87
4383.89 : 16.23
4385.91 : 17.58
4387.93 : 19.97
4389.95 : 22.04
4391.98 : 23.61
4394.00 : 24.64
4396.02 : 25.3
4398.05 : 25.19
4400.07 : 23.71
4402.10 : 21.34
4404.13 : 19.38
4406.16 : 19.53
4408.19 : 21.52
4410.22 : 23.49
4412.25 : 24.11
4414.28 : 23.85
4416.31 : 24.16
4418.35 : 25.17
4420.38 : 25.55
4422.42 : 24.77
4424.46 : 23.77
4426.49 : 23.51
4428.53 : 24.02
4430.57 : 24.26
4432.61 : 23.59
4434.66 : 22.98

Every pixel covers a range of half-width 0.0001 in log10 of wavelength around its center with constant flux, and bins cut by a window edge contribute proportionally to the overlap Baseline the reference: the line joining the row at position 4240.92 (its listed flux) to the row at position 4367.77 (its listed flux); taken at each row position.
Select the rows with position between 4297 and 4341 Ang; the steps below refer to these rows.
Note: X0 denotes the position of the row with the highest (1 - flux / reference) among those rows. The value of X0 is 4301.90 Ang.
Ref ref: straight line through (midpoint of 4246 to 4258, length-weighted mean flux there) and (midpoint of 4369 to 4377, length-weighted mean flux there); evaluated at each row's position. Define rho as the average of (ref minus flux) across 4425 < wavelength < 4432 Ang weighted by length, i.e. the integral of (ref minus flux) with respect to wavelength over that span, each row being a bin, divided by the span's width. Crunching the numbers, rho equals 2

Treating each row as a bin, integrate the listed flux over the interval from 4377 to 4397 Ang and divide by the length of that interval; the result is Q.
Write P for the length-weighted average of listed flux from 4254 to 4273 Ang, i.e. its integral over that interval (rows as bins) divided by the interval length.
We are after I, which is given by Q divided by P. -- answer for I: 1.34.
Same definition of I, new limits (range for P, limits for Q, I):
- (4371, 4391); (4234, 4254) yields 0.79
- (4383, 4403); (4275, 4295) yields 0.70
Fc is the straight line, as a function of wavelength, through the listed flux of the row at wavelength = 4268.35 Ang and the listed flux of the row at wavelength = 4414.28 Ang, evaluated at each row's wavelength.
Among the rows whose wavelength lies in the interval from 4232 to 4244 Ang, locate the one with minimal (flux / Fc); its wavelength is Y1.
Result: 4233.11 Ang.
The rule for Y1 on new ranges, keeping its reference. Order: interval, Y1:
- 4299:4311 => 4301.90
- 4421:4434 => 4432.61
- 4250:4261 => 4254.61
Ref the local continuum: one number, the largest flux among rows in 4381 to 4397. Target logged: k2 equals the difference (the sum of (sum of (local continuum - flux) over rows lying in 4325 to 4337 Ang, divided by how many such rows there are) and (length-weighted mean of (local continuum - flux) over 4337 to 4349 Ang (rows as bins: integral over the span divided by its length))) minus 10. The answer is -5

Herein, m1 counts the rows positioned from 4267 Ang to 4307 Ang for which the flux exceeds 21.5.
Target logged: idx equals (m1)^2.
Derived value 0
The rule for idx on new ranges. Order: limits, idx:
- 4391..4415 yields 81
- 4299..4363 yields 400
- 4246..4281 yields 0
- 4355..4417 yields 441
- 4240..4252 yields 0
